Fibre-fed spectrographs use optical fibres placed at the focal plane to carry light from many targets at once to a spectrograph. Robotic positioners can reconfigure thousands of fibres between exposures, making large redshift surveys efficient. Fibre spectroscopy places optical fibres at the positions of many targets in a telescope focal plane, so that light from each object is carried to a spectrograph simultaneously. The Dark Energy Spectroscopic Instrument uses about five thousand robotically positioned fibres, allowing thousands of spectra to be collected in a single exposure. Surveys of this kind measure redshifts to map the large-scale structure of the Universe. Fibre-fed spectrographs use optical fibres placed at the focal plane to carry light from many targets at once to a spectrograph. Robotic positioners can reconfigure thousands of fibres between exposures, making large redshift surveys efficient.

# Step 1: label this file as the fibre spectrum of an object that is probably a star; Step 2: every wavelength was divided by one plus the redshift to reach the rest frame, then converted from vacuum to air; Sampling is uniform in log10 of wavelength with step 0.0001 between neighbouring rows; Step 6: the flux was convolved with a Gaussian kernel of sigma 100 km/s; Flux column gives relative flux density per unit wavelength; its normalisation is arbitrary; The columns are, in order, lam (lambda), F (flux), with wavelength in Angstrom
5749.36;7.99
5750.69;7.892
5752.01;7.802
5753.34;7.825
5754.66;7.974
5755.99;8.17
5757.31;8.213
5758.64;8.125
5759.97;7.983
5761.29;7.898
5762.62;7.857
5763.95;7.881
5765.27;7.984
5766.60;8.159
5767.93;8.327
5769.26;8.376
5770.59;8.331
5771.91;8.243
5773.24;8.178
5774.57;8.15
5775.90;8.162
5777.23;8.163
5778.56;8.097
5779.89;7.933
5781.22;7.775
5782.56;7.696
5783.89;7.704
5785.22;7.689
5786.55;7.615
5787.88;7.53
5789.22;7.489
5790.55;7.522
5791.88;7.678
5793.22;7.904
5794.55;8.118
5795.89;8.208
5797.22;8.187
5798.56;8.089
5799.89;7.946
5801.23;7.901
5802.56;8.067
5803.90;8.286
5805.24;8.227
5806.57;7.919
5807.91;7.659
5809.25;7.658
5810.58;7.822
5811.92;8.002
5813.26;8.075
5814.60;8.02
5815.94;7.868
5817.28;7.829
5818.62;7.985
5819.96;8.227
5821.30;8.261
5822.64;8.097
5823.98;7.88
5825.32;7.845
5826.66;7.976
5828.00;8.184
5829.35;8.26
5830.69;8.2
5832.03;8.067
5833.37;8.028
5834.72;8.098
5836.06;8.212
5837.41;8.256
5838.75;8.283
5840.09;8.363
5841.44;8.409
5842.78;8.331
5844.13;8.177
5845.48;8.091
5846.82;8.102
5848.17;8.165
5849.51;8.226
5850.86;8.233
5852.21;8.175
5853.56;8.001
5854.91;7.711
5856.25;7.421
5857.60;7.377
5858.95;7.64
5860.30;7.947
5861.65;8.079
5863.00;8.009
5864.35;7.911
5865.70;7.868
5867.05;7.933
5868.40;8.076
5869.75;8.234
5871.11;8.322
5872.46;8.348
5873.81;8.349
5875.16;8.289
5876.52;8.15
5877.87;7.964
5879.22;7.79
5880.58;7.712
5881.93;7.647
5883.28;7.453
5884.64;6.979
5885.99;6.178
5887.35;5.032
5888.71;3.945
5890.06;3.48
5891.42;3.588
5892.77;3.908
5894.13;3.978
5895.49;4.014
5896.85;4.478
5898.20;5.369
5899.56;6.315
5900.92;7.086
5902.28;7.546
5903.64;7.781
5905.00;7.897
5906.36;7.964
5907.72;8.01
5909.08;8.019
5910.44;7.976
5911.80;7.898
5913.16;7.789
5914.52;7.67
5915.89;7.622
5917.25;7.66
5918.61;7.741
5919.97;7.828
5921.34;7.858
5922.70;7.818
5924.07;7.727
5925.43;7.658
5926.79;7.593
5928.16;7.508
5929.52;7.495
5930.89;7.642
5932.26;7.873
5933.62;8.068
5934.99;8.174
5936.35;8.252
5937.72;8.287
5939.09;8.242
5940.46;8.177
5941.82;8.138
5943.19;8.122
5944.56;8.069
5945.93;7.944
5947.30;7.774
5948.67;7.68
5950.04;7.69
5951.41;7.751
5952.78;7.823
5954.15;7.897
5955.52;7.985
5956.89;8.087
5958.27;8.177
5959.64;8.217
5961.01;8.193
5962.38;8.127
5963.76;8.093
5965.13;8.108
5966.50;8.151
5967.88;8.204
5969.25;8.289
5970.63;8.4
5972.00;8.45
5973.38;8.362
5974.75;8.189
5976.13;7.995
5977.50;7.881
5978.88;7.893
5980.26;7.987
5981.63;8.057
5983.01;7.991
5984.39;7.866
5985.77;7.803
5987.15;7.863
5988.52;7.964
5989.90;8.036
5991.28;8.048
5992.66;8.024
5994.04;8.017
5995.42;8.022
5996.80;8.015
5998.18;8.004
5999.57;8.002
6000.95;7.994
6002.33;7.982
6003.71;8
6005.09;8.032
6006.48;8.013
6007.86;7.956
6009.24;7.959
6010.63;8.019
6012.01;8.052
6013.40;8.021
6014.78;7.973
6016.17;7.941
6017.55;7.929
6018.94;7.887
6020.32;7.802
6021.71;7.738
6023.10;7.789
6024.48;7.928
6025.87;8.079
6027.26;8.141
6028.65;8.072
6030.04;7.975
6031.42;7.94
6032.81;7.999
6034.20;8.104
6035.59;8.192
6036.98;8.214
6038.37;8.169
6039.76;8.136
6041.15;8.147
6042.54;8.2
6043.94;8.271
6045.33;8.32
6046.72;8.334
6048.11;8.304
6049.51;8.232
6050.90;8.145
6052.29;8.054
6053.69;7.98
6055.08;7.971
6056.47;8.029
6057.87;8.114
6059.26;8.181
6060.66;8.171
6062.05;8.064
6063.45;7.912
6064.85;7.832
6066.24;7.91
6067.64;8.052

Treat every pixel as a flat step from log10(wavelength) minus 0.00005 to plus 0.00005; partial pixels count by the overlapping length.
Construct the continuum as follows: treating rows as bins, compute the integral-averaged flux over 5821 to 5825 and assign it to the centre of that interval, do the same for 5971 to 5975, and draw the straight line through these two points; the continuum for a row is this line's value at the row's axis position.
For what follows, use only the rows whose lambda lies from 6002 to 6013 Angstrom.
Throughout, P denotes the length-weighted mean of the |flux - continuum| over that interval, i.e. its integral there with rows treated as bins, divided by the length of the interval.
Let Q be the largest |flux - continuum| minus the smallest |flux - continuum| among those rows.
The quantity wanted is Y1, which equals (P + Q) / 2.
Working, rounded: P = 0.4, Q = 0.087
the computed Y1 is 0.26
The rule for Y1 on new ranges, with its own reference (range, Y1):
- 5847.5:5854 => 0.08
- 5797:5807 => 0.18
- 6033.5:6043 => 0.22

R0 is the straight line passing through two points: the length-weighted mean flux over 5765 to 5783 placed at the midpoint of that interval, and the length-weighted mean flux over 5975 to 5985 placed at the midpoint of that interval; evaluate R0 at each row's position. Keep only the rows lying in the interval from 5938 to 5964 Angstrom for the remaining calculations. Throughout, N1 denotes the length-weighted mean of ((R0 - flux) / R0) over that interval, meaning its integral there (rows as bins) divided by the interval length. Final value -0.004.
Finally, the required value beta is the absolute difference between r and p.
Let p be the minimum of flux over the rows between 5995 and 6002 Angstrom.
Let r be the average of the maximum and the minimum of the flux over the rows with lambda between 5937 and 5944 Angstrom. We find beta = 0.21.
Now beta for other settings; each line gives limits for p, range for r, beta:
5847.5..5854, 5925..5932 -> 0.42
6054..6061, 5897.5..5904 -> 1.40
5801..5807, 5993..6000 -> 0.11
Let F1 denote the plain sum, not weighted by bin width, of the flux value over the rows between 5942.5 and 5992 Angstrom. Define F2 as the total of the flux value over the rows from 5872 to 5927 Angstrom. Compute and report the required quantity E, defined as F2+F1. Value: 573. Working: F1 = 289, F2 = 284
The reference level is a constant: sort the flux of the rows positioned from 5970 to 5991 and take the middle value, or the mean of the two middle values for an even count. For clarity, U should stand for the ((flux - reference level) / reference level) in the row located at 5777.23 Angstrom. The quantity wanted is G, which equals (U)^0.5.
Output 0.147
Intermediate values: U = 0.022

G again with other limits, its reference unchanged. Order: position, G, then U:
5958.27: 0.153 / 0.023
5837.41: 0.182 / 0.033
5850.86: 0.174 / 0.030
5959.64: 0.168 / 0.028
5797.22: 0.157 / 0.025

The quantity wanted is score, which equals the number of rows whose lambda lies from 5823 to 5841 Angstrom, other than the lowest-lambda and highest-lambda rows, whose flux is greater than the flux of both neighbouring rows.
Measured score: 1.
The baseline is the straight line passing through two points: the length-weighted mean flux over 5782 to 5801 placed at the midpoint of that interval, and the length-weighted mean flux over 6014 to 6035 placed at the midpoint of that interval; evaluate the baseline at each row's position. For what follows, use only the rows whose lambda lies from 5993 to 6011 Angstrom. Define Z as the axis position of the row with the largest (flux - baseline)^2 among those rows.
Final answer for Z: 6005.09 Angstrom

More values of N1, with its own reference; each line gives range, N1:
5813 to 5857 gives -0.002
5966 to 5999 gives -0.013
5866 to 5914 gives 0.147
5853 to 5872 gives 0.019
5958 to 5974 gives -0.032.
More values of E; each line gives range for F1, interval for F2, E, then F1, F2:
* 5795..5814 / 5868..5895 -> 245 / 112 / 133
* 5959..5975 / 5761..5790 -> 274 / 99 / 175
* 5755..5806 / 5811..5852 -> 548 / 304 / 244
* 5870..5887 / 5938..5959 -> 213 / 93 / 120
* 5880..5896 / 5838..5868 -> 240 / 64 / 176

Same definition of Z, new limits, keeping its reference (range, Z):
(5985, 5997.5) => 5985.77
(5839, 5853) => 5841.44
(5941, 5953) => 5941.82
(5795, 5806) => 5803.90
